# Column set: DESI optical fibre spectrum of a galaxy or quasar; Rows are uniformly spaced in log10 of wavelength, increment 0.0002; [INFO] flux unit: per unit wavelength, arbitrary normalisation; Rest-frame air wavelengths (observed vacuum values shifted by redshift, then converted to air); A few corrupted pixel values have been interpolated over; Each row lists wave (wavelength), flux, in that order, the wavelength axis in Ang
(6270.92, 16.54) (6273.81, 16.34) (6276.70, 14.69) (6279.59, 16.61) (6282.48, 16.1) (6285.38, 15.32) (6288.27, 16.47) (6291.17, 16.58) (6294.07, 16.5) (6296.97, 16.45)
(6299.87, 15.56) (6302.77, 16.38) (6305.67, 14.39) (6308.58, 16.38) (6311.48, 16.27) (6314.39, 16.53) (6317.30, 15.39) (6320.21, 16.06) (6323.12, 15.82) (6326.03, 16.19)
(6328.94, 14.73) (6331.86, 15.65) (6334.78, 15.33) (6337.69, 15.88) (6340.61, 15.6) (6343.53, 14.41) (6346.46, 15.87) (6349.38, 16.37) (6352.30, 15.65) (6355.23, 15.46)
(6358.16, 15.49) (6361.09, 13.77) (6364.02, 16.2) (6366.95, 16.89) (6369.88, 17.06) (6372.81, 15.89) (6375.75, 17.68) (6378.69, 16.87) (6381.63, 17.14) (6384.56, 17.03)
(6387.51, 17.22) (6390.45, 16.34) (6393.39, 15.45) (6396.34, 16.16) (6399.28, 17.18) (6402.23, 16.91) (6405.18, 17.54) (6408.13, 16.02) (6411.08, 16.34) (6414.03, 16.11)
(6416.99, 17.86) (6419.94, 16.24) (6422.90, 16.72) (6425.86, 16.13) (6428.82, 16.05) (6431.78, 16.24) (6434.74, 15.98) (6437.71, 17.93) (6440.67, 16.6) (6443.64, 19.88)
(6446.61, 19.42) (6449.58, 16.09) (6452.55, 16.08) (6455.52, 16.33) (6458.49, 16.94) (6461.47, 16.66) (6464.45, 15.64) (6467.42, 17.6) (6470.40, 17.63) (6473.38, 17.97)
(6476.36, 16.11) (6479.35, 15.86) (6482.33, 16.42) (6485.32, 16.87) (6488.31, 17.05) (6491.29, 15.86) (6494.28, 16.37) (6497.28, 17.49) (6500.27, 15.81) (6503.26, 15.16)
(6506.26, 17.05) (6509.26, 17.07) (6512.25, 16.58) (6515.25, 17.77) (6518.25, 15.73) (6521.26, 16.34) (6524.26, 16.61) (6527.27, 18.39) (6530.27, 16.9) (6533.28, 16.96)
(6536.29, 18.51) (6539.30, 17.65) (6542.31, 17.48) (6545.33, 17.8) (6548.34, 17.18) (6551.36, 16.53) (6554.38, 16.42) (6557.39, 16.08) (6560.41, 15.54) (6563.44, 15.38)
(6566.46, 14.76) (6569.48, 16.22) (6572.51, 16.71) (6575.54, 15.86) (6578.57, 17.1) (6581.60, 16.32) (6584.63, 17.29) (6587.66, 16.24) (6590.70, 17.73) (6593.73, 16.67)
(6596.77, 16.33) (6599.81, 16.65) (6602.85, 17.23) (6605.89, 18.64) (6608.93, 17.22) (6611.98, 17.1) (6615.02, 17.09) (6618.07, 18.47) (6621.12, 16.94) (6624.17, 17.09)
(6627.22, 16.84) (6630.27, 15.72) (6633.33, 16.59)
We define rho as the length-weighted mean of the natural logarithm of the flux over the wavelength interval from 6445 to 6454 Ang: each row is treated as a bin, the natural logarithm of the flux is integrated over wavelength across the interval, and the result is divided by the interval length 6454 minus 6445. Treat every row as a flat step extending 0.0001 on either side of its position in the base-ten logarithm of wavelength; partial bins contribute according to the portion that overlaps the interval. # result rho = 2.84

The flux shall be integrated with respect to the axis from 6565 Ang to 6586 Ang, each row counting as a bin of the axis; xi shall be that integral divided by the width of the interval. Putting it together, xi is 16.3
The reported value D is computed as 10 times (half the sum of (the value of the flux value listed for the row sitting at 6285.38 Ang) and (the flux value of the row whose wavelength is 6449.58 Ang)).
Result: 157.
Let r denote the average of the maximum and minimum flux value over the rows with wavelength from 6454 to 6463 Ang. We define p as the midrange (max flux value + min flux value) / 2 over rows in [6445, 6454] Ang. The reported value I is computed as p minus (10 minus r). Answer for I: 24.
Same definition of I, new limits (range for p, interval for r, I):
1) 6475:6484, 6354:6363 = 21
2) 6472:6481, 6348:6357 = 23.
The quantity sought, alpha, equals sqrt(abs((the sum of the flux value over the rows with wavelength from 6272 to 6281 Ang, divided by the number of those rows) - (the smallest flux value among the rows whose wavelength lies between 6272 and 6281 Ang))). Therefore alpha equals 1.09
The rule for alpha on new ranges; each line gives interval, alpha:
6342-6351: 1.07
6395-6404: 0.77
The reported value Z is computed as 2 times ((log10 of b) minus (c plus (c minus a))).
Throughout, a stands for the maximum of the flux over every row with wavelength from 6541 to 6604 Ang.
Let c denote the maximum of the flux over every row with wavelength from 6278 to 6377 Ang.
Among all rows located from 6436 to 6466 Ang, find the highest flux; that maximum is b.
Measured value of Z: -33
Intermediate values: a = 17.8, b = 19.88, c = 17.68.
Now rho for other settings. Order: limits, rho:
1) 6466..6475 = 2.87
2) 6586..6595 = 2.83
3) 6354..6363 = 2.70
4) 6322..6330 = 2.75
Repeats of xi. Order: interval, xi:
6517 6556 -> 17.1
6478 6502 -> 16.5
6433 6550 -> 17.0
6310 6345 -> 15.7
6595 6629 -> 17.2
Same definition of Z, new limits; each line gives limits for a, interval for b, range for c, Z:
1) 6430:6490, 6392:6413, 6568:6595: -29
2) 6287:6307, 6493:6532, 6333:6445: -44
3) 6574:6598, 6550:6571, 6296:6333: -28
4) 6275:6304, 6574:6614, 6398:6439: -36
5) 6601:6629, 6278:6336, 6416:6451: -40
